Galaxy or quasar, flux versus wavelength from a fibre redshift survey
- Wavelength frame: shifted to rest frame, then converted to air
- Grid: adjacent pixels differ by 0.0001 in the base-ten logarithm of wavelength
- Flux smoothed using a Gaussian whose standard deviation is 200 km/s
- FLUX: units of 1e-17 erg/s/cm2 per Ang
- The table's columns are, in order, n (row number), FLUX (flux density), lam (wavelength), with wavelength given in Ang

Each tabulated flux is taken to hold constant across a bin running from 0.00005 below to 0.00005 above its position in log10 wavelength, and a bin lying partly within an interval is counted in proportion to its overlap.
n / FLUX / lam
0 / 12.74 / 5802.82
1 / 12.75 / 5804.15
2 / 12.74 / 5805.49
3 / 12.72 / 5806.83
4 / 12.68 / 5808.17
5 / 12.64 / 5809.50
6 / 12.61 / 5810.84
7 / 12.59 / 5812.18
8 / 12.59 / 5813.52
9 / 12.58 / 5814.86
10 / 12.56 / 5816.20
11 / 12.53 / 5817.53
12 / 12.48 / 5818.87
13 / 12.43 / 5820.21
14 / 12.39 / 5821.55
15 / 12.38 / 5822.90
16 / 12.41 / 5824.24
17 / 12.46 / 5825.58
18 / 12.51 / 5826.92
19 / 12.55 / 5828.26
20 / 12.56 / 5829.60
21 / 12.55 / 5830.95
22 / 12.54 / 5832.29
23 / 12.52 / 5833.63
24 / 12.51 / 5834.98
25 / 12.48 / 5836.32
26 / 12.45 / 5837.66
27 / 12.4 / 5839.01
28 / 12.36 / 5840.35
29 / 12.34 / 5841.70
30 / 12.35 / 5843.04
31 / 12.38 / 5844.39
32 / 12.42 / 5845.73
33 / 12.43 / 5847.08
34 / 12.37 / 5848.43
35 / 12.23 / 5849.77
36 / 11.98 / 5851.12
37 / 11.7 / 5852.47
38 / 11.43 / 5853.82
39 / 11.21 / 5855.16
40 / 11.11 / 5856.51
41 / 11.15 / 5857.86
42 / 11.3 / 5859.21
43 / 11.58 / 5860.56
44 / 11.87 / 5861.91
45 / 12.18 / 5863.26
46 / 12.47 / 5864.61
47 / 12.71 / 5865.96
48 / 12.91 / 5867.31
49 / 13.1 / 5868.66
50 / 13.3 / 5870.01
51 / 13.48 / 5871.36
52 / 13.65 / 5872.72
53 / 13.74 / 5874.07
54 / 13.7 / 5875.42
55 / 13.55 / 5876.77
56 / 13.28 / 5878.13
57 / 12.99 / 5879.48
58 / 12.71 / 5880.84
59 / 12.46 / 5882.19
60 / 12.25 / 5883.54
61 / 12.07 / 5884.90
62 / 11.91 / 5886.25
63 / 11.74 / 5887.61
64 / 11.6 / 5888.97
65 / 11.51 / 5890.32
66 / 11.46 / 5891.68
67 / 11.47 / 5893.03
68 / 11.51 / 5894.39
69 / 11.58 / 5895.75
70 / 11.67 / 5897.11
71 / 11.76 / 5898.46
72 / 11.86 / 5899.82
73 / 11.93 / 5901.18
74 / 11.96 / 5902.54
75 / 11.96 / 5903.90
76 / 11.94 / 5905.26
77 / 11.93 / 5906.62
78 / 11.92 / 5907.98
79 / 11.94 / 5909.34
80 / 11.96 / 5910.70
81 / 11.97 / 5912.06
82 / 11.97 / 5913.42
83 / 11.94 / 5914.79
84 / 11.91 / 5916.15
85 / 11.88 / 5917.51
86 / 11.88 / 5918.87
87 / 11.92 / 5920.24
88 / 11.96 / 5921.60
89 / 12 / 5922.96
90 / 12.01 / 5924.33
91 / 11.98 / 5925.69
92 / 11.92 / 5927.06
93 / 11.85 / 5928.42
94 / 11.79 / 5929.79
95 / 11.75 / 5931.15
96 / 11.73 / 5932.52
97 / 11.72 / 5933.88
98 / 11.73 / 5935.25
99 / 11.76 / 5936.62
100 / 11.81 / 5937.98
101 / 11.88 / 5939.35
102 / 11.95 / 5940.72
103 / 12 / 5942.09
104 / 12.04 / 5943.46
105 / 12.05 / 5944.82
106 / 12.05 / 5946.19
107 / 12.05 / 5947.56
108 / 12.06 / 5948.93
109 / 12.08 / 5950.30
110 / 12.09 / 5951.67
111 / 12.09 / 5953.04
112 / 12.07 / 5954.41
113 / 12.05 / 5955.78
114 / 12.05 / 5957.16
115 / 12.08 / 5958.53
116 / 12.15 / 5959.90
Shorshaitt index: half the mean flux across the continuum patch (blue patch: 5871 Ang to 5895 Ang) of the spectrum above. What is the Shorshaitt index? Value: 6.25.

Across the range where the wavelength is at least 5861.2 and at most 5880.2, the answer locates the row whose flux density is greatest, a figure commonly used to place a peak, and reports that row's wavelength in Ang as 5874.07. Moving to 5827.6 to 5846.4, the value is 5829.60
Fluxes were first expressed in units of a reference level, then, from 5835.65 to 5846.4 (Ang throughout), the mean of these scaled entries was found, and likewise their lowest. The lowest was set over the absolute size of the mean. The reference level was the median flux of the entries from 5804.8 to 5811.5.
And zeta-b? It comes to 0.995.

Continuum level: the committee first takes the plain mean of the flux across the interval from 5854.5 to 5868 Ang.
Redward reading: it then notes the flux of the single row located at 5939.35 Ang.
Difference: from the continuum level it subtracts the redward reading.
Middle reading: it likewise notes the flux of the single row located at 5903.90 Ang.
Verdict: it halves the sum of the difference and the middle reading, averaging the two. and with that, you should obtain 5.96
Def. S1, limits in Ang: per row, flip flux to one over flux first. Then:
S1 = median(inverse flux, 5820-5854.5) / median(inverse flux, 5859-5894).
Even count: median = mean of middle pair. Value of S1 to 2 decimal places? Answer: 1.00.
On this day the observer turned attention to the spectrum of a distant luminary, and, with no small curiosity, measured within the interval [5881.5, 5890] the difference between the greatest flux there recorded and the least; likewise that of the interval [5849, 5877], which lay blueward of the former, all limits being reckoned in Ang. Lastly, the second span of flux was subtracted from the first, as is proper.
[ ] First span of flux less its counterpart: -1.8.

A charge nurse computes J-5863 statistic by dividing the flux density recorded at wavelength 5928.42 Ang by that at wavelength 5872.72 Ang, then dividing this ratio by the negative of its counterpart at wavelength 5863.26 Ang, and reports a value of -0.0713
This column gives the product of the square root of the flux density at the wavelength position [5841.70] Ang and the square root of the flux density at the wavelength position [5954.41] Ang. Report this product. 12.2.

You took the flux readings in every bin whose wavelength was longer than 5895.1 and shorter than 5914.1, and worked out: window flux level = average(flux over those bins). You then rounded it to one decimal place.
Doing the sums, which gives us 11.9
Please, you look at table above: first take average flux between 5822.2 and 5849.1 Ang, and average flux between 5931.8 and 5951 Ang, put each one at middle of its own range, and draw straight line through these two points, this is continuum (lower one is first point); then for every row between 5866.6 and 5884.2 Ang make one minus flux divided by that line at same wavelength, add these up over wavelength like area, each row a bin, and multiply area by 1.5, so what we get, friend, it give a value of -2.0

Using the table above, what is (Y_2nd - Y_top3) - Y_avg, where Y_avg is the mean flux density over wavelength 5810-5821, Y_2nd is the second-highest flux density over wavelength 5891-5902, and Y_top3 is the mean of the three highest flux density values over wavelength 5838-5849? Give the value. -13.1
